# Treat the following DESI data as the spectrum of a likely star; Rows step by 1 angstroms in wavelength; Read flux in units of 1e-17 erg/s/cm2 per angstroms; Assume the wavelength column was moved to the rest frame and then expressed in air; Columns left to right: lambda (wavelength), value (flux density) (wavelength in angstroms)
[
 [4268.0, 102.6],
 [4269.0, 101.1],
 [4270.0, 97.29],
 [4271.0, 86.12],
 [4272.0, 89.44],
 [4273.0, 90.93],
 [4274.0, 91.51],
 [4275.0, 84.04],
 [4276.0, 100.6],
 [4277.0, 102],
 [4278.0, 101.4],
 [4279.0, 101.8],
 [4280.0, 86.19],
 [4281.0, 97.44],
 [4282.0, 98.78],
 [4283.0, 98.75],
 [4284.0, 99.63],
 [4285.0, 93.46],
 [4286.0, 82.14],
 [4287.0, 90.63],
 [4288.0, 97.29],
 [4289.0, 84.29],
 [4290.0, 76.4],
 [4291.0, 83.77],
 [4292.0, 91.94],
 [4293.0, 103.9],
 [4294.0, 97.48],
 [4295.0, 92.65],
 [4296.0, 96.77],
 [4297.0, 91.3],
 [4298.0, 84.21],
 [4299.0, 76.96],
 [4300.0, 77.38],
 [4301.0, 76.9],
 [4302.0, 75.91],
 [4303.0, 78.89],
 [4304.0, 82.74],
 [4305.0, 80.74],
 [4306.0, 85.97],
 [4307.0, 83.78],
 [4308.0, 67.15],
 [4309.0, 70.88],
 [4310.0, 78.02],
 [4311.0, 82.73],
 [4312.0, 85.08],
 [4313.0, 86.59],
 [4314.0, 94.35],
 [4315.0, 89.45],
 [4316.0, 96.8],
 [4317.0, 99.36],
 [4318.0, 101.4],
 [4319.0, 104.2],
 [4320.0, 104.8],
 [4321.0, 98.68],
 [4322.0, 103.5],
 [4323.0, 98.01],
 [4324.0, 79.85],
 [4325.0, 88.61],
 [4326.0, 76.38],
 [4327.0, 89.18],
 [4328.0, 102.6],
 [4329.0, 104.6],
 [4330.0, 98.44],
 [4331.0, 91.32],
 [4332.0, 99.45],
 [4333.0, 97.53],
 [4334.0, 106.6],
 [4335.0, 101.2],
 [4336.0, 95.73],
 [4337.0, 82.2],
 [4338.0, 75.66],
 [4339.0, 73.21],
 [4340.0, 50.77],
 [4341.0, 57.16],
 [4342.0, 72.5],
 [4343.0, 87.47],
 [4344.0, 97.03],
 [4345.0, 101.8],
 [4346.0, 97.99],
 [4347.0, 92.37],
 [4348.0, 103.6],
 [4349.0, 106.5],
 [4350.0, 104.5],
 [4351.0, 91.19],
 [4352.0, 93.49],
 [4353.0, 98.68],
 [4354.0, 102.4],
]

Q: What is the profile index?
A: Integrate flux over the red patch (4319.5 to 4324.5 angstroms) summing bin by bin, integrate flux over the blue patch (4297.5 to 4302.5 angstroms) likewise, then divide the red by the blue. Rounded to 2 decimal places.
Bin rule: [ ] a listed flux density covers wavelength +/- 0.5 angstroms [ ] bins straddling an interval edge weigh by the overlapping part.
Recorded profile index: 1.24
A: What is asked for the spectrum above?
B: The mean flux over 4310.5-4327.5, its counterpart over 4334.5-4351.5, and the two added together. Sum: 181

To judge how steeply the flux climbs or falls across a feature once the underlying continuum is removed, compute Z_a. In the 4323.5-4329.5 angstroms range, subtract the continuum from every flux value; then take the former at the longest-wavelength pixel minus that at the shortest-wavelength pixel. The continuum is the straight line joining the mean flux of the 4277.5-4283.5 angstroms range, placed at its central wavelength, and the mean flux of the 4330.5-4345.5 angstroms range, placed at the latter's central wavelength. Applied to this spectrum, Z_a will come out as 26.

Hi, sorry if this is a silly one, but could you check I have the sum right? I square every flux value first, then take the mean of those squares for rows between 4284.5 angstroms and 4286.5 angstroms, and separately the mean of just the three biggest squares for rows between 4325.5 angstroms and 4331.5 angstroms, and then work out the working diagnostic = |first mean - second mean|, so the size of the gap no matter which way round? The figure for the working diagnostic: 2645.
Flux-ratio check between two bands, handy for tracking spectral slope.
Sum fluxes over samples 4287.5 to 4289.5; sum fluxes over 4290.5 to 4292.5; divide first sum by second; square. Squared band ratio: 1.1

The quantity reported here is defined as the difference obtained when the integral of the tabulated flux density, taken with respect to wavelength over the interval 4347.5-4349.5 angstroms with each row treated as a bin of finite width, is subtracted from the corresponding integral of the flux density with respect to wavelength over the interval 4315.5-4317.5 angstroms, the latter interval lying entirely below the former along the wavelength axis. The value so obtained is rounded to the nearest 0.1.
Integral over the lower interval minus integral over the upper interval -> -13.9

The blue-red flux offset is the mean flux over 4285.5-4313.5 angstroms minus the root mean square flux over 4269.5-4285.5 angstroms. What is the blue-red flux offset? -11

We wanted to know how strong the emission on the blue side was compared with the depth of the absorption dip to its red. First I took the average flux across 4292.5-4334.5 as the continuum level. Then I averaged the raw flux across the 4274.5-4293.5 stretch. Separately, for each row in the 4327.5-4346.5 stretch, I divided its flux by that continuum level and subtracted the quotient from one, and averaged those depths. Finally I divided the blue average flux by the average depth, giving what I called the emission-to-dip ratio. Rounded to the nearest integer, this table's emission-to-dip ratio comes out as 9258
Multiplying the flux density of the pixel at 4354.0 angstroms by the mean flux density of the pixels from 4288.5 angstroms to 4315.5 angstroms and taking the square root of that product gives 93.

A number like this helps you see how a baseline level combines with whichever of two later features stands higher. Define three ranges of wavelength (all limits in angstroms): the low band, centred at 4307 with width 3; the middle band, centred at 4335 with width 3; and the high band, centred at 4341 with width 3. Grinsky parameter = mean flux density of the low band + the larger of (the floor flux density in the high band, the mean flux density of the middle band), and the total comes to 180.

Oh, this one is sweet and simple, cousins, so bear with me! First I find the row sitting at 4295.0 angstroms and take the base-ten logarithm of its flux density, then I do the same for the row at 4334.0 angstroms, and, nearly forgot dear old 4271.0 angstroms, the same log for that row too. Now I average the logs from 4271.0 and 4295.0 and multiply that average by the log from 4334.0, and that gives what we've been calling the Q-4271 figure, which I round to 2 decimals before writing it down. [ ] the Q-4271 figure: 3.96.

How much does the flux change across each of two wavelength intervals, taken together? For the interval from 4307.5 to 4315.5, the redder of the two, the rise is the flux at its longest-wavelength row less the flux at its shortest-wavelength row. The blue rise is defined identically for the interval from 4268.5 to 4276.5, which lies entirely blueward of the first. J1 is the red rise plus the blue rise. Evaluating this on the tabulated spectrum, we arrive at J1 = 22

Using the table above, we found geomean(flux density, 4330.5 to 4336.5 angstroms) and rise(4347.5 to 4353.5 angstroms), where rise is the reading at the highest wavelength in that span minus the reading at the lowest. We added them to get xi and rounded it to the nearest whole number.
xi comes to 94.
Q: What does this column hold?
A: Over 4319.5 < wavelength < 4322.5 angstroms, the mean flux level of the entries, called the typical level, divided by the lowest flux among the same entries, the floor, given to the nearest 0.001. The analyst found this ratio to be 1.037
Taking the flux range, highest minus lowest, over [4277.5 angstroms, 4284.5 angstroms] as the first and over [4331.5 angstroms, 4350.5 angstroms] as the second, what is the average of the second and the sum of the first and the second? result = 64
